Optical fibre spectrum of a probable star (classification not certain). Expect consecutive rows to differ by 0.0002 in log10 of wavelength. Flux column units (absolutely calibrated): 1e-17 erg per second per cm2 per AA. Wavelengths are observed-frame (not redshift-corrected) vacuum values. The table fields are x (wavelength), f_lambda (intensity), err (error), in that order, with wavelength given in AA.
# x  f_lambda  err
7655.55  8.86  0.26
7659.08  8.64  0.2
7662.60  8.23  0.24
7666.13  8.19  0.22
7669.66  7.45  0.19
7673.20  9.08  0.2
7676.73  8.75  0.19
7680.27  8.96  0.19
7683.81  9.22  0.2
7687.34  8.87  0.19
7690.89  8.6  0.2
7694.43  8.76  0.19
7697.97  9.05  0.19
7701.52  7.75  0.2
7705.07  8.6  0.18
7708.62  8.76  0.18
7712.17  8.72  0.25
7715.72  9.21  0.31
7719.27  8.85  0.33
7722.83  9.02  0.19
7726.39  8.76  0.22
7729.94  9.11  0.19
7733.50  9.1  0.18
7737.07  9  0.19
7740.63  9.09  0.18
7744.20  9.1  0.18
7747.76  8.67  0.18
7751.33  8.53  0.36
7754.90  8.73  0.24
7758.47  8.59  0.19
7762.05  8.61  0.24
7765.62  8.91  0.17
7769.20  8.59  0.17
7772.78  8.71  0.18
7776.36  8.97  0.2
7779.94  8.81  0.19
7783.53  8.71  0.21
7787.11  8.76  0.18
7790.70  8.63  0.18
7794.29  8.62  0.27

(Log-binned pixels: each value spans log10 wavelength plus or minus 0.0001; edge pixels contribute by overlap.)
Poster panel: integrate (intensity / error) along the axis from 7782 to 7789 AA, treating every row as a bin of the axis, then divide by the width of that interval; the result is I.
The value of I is 45.3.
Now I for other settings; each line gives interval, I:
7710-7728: 36.0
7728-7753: 45.6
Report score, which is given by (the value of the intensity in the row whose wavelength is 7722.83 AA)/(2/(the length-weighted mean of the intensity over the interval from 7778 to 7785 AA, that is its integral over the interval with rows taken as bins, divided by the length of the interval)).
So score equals 39.5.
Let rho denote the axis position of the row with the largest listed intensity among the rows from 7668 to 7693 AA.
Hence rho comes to 7683.81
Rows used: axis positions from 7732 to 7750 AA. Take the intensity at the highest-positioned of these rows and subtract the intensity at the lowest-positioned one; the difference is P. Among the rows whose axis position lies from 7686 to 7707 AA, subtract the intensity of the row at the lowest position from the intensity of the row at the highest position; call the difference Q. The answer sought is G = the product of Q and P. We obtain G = 0.12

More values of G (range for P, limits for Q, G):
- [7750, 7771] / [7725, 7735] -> 0.02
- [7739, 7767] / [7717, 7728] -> 0.02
